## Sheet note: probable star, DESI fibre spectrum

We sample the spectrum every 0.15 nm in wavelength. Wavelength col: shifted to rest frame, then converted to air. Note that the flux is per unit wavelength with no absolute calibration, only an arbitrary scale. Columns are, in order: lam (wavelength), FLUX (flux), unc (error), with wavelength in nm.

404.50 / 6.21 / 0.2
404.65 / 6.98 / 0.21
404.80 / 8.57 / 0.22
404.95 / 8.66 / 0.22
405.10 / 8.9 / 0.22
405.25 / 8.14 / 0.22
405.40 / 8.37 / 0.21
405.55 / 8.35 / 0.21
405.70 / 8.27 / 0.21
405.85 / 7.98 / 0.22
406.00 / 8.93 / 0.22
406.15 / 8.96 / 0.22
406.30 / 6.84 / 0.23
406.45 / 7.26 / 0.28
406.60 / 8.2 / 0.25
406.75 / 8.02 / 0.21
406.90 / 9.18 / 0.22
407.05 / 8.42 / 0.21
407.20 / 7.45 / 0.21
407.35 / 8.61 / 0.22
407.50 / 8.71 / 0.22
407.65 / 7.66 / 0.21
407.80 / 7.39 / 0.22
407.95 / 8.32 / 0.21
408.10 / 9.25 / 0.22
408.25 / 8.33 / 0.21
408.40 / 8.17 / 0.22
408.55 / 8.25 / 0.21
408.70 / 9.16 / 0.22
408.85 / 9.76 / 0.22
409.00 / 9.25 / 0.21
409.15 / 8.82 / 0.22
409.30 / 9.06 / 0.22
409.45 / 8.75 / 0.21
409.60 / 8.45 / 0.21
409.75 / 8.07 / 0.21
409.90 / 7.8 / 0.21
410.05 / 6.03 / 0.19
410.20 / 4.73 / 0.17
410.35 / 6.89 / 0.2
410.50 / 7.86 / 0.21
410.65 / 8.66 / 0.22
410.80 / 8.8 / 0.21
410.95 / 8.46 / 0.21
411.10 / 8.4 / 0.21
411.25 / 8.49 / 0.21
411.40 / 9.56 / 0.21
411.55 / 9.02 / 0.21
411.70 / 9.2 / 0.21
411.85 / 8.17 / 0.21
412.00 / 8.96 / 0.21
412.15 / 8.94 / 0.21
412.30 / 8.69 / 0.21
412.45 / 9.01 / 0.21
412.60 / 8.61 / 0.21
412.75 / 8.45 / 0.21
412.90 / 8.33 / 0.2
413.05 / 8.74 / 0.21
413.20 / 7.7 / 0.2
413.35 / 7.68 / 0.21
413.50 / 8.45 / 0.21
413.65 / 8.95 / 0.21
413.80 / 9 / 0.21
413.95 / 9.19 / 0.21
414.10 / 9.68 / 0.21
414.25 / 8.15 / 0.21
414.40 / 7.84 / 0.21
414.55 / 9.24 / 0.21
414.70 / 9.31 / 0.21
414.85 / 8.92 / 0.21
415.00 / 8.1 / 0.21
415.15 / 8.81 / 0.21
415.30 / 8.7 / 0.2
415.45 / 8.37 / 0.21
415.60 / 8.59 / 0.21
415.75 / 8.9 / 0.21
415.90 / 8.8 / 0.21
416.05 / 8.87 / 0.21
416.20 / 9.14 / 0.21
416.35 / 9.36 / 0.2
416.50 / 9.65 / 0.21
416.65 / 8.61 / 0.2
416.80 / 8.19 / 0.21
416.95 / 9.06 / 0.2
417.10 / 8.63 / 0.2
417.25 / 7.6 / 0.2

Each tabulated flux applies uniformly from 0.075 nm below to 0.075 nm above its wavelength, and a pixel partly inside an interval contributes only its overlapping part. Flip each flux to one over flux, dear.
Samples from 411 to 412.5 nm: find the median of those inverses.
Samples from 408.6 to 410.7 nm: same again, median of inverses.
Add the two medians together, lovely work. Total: 0.2286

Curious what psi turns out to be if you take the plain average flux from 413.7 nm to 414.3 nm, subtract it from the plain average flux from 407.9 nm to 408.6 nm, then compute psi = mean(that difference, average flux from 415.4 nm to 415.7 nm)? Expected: 4.0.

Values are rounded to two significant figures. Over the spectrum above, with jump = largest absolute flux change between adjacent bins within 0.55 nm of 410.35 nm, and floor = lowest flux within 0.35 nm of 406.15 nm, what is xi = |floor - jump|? 4.7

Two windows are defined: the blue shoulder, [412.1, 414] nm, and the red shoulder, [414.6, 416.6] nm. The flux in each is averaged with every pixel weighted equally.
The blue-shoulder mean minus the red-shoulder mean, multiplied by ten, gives -3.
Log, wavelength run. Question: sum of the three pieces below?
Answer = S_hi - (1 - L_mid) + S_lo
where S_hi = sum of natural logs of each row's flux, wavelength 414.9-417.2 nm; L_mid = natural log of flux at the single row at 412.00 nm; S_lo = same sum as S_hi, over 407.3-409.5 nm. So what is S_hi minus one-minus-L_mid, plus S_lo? 66.1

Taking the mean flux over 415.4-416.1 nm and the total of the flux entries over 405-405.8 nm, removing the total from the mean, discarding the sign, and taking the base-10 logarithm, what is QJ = 1.52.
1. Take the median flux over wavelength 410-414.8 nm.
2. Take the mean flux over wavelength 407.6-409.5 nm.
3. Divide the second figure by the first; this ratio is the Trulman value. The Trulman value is 1.00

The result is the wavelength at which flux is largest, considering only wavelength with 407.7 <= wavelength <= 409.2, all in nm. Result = 408.85 nm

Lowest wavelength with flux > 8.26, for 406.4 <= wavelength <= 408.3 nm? 406.90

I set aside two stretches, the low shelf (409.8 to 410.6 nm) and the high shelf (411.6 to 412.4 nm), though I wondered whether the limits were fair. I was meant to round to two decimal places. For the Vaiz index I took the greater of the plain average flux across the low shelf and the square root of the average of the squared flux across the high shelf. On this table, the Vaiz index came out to 8.80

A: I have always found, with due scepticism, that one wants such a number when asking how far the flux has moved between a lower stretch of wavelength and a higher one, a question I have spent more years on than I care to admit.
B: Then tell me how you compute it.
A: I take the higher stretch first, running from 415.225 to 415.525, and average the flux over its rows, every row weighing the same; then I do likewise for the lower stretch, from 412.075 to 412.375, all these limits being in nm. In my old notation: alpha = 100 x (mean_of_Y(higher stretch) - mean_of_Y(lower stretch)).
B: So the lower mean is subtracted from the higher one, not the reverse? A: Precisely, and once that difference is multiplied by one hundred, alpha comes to -28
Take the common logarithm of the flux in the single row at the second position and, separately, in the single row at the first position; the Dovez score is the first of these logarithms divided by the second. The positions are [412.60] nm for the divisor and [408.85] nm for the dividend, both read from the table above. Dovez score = 1.06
